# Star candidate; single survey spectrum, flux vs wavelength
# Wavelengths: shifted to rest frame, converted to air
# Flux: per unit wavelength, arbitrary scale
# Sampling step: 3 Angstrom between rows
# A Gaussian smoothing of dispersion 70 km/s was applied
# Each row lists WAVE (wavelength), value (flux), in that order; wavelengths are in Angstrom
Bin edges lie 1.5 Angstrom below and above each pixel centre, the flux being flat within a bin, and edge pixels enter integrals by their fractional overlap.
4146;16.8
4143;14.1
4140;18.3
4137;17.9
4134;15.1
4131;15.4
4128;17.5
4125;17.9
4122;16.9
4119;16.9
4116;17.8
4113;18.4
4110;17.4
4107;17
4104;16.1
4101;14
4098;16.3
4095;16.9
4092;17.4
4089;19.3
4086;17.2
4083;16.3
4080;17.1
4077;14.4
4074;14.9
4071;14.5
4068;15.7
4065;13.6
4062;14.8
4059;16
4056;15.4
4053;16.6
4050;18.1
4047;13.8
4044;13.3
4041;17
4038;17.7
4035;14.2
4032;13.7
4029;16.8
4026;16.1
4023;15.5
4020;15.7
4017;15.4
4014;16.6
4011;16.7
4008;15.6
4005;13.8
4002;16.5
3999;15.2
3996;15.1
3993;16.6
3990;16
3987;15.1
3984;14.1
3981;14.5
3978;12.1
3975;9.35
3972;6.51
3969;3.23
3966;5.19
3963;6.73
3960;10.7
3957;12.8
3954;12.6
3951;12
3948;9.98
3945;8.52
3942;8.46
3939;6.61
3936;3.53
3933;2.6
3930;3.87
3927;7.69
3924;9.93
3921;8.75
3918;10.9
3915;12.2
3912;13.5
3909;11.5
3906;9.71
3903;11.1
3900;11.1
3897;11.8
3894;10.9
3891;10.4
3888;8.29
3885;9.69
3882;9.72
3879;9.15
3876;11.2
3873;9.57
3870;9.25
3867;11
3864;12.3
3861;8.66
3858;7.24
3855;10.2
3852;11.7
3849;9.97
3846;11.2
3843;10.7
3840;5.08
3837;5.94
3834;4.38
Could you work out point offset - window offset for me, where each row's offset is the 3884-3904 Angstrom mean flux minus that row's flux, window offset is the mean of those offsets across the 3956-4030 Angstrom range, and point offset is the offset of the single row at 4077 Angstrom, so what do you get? -1.1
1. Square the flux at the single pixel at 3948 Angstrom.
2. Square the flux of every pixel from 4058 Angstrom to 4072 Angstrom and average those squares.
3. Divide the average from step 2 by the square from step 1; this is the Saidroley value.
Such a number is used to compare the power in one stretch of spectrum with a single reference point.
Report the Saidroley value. 2.2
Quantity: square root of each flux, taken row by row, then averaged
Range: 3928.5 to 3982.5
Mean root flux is 2.8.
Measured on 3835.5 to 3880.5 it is 3.1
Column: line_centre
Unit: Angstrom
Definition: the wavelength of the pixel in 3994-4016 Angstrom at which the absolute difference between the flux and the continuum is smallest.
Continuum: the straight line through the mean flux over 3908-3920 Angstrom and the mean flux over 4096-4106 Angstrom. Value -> 4005 Angstrom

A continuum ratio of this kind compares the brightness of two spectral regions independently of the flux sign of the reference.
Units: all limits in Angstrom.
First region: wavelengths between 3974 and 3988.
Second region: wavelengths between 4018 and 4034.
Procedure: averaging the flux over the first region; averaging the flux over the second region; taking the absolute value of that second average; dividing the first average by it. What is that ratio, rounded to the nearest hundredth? 0.84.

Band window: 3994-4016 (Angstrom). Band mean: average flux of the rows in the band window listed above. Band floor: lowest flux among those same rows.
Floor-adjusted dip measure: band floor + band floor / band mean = 15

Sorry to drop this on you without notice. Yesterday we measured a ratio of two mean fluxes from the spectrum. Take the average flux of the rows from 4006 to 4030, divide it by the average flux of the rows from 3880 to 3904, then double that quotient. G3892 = 3.1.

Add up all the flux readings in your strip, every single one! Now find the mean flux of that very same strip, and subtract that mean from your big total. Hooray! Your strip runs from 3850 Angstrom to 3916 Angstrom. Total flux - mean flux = 220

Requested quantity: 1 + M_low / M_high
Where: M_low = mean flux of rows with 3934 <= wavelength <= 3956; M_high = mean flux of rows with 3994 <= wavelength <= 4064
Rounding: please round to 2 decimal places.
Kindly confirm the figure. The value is 1.56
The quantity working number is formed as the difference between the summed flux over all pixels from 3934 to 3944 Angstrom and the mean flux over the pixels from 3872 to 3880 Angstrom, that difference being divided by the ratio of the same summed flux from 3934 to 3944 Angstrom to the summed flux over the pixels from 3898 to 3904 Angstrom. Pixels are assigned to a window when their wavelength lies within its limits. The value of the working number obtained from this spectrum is 10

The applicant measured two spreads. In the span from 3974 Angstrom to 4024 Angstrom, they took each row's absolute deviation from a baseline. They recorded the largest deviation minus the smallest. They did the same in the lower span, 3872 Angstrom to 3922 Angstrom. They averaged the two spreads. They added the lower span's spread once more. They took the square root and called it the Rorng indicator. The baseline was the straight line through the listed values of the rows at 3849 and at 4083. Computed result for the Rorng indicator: 2.54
